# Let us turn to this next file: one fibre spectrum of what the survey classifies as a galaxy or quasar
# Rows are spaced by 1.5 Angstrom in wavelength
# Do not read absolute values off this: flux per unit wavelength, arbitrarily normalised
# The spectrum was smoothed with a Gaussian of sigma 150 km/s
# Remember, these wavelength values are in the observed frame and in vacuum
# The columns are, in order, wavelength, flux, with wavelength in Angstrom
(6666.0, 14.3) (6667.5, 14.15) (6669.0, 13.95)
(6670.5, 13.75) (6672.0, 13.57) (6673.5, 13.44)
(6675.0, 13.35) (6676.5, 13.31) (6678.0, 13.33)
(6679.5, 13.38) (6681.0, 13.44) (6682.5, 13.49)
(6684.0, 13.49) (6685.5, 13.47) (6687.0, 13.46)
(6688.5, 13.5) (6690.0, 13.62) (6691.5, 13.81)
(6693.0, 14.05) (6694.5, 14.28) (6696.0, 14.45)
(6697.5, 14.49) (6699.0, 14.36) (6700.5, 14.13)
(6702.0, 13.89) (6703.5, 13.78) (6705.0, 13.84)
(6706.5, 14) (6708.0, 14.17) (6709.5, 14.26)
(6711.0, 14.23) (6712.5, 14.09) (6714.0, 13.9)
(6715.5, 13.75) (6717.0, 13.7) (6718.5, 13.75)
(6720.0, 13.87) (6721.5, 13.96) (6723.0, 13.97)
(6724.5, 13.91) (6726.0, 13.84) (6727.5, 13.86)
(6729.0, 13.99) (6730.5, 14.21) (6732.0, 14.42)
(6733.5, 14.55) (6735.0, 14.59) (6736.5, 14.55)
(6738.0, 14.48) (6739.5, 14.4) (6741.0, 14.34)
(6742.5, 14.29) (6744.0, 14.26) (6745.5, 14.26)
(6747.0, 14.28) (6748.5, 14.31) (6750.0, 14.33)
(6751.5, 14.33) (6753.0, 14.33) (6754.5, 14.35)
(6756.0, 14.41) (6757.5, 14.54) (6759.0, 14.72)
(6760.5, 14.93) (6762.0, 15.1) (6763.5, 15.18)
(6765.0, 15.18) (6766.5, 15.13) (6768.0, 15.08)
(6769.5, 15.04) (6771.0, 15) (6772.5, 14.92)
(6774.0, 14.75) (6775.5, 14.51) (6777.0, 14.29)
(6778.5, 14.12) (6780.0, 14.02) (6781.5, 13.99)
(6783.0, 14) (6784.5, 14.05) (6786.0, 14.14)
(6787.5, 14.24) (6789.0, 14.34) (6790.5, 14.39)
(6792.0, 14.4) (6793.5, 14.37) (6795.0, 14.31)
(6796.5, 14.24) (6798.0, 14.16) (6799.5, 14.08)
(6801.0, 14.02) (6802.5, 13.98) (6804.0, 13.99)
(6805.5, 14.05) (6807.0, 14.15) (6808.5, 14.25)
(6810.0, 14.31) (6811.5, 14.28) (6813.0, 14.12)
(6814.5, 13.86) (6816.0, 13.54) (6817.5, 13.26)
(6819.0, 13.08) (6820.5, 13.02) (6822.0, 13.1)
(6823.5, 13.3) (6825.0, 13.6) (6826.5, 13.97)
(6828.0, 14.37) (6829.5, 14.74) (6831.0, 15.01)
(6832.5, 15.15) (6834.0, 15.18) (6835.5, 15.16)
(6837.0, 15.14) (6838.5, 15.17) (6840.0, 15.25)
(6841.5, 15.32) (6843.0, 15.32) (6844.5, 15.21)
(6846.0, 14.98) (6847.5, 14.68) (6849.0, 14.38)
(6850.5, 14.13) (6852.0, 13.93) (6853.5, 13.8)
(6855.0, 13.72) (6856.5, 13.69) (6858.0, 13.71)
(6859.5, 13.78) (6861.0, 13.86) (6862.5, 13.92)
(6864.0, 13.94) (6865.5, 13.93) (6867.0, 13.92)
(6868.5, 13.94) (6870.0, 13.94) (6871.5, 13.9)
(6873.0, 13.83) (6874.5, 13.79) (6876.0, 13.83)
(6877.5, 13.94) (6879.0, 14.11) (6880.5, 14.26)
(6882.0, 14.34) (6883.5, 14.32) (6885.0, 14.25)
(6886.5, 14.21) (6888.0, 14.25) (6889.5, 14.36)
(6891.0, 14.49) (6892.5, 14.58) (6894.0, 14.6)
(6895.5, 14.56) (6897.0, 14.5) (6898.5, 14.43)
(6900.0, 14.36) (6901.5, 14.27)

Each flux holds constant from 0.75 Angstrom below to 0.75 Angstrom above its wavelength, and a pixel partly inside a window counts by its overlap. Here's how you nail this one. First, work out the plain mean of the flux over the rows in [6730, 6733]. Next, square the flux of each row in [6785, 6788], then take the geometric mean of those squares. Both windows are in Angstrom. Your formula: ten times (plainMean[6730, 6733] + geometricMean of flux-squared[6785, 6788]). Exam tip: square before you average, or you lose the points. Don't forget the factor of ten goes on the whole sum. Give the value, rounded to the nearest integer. 2157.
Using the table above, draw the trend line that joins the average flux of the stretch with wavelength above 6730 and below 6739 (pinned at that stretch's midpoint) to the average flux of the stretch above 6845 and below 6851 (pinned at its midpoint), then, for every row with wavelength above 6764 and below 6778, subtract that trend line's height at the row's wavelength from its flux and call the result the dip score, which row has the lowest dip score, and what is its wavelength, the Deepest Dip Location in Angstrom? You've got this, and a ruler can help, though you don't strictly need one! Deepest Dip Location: 6777.0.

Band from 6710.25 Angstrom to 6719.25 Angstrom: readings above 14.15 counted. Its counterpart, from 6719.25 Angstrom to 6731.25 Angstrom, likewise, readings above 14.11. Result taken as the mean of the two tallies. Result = 1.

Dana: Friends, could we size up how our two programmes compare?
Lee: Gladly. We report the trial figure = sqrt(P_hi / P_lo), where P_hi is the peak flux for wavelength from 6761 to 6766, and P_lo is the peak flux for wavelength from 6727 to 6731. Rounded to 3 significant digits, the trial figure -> 1.03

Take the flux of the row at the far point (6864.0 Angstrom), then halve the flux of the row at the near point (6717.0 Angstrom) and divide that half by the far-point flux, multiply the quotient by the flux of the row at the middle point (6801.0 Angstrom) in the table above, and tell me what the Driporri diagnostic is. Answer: 6.89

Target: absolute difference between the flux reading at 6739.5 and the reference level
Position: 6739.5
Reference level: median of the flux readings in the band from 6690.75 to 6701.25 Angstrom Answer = 0.1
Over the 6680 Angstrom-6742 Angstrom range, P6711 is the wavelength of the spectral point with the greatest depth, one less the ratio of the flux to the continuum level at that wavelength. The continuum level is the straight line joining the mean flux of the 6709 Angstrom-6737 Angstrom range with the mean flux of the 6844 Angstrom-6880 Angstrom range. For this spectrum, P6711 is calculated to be 6681.0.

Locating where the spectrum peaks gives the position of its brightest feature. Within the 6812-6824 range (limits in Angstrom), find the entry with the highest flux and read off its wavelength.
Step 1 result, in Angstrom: 6813.0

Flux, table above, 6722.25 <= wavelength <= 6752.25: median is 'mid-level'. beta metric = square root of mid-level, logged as 3.78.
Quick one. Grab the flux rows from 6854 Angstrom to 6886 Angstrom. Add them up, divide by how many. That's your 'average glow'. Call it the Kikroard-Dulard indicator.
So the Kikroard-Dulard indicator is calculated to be 13.9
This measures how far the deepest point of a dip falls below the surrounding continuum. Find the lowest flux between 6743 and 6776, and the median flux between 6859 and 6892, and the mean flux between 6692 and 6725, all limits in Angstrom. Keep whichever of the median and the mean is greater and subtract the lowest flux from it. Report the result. -0.2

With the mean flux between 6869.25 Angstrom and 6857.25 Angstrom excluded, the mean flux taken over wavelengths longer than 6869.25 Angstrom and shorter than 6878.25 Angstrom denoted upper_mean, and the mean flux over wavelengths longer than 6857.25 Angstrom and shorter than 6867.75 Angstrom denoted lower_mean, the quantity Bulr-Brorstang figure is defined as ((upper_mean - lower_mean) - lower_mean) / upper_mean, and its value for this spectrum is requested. -1.00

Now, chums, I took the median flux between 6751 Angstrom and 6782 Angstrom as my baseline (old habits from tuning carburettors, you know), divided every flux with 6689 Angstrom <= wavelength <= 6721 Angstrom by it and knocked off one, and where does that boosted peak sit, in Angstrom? 6697.5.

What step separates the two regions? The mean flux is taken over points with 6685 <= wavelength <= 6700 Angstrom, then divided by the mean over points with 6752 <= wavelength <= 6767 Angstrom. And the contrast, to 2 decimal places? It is 0.94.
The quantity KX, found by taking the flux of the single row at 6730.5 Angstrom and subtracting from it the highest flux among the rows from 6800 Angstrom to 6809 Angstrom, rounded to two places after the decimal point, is -0.04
